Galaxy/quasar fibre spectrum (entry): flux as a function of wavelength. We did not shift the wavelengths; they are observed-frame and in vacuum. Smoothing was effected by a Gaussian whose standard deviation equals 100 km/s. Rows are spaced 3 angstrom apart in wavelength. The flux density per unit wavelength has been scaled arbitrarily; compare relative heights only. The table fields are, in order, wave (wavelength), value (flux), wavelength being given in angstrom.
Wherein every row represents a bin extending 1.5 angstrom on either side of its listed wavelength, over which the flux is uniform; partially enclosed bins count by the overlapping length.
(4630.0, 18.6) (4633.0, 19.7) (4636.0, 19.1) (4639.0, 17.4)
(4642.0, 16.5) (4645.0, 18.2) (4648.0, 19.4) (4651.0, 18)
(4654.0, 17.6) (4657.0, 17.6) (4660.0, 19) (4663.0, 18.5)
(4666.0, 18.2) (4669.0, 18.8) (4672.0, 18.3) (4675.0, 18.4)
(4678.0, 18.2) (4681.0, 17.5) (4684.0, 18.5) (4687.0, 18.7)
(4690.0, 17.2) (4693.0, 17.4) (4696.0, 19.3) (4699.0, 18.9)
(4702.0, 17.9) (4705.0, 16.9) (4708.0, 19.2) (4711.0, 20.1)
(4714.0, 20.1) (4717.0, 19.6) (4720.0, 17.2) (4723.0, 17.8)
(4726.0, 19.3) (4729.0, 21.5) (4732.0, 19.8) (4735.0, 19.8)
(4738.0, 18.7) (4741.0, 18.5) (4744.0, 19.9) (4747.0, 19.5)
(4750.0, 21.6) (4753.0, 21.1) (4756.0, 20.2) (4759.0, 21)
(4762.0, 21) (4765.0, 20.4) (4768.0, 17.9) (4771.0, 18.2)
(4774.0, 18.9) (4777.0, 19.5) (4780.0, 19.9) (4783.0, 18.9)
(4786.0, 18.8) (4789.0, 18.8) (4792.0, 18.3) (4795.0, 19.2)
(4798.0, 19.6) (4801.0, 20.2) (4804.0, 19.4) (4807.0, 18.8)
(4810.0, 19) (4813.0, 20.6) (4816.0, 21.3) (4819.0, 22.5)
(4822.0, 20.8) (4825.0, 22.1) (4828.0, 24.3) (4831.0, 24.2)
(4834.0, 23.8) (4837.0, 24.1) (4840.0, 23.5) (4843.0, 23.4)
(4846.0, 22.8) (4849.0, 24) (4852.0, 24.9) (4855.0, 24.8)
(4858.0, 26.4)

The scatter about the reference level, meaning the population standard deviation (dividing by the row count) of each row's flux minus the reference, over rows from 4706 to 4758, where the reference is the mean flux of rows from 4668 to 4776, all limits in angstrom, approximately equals 1.1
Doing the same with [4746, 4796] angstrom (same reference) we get 1.1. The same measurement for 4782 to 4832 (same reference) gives 1.8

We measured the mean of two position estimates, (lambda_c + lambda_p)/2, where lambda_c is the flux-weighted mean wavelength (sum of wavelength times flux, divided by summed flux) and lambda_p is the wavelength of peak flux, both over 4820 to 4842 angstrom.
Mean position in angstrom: 4829.6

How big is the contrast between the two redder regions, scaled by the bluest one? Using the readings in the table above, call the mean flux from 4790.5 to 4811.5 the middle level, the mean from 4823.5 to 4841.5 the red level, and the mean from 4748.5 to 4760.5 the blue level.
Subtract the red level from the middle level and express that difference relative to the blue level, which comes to -0.21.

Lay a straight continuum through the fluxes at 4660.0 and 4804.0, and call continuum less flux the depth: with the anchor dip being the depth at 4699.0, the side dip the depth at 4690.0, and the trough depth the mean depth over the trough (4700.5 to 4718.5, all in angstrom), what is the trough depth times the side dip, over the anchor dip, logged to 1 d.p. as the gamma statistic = 1.5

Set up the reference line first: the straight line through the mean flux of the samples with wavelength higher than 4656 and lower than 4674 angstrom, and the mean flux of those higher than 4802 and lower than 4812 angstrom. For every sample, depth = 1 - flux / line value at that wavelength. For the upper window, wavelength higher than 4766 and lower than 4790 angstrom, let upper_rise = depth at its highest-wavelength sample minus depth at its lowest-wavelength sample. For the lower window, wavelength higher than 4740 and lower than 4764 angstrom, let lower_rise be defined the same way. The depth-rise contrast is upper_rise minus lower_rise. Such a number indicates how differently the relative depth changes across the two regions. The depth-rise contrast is 0.085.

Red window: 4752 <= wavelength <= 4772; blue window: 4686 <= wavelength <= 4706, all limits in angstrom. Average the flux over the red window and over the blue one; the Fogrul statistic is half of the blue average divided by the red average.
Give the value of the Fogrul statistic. 0.452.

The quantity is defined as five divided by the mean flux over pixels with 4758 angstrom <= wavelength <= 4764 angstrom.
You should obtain 0.24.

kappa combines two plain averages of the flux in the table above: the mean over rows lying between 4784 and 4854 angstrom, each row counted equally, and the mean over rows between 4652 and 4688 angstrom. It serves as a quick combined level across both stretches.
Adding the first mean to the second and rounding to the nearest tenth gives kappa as 39.8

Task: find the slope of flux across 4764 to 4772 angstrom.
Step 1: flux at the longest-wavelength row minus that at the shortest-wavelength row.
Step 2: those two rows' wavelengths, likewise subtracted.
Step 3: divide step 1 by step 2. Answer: -0.37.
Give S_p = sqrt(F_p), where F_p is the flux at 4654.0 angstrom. 4.2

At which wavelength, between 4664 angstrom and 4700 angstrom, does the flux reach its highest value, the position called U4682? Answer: 4696.0 angstrom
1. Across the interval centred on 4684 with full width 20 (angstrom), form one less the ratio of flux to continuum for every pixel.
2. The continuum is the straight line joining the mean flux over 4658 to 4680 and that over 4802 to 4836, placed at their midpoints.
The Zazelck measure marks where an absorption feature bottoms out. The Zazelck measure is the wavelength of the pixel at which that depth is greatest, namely 4690.0 angstrom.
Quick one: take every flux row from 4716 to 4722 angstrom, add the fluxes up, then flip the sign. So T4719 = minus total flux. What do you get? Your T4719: -36.8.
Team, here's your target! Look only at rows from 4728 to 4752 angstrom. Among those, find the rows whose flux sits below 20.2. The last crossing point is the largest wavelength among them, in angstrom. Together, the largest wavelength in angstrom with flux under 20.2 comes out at 4747.0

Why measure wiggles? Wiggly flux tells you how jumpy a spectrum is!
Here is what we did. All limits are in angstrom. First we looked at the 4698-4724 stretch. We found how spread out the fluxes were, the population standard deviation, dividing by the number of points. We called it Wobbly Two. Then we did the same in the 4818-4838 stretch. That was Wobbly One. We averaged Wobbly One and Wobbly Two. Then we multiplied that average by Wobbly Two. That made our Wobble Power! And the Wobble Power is 1.38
